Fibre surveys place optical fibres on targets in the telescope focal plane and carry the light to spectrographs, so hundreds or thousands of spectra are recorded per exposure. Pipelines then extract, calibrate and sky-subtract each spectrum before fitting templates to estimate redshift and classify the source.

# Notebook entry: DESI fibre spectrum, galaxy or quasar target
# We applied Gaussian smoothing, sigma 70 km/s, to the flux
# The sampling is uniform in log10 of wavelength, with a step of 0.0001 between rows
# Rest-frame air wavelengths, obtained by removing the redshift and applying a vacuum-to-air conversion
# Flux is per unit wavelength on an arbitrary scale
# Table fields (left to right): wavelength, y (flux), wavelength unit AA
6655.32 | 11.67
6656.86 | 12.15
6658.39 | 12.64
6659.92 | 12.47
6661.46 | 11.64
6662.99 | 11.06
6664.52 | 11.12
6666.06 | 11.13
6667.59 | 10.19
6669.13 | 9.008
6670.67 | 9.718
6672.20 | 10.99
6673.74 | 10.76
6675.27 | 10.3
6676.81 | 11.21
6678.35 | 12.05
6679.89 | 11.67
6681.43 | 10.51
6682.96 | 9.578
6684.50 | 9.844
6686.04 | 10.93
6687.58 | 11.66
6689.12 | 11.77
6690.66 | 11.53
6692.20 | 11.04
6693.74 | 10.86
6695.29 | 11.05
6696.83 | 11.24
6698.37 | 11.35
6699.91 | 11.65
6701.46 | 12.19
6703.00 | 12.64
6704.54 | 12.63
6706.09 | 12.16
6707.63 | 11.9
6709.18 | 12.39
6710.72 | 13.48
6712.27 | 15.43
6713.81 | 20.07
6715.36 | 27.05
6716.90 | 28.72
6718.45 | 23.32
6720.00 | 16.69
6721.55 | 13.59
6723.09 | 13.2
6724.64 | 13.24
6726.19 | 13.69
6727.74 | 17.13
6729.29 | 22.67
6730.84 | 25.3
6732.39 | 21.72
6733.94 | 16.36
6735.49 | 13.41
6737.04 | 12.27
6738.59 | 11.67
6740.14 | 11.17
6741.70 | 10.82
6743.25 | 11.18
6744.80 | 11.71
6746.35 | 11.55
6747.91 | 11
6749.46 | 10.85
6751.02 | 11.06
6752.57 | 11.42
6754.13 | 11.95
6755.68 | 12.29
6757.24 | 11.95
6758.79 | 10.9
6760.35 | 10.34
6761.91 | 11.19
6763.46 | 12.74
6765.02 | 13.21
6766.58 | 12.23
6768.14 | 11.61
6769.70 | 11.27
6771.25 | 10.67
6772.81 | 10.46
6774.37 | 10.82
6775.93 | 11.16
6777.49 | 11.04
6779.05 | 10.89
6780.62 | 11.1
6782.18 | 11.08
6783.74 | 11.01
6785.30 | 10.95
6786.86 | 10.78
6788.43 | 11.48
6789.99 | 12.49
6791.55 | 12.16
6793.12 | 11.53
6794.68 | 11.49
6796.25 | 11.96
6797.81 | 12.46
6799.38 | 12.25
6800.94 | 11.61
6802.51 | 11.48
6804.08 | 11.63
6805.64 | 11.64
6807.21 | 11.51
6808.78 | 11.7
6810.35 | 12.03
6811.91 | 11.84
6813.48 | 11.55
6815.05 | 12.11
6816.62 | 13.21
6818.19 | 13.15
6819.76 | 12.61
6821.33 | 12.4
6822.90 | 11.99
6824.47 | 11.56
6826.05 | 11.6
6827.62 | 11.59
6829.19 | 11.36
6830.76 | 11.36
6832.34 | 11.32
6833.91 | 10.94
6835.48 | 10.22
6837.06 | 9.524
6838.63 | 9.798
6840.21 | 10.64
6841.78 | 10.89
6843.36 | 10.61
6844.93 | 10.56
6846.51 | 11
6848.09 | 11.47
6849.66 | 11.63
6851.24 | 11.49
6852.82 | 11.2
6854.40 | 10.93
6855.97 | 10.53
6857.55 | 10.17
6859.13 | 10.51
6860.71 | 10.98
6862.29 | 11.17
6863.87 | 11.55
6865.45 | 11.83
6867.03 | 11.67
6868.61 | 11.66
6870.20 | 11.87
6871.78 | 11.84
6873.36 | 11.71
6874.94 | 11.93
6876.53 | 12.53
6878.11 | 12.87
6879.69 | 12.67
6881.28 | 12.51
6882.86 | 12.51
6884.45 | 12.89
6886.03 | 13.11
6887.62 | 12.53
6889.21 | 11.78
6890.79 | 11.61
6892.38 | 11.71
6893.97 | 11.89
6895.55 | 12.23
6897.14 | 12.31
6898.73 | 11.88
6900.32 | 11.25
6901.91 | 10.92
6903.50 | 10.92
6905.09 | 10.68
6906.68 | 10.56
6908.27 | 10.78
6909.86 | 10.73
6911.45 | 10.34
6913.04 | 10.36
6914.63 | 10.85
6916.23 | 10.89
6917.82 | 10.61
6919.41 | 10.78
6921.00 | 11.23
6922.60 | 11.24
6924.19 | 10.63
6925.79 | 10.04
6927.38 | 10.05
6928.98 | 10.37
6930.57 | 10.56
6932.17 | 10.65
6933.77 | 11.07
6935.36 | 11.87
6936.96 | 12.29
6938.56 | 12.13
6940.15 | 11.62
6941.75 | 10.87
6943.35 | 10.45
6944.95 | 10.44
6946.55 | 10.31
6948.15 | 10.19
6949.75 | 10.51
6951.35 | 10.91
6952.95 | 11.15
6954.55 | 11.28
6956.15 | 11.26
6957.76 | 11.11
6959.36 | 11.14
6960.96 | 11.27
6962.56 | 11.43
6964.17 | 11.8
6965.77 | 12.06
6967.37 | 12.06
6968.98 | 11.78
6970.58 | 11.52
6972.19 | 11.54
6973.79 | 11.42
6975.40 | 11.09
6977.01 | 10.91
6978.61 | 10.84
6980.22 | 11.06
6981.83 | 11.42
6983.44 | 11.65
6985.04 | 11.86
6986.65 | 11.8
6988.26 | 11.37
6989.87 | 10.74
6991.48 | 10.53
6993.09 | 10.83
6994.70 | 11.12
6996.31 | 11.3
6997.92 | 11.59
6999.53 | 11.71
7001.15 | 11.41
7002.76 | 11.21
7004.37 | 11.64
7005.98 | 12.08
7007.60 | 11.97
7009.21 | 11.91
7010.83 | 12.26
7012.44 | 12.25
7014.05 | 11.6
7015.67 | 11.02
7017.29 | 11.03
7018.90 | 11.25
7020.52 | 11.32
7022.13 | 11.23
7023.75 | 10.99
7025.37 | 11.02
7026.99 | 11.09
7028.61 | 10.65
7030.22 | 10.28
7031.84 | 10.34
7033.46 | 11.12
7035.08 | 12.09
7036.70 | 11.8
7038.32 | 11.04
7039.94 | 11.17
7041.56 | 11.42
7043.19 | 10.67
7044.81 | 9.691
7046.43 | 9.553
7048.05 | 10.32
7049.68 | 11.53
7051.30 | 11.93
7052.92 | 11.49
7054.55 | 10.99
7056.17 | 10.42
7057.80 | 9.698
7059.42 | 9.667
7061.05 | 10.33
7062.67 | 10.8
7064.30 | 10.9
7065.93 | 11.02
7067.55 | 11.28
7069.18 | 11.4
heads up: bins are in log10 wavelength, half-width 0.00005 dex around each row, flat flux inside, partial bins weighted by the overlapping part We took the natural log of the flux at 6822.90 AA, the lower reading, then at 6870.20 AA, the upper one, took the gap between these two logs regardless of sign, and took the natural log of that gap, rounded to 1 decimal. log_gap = -4.6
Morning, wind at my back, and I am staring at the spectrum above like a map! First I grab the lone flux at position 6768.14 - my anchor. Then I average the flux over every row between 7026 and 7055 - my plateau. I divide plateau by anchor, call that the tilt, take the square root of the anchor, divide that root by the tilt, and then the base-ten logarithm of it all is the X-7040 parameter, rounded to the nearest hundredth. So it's 0.56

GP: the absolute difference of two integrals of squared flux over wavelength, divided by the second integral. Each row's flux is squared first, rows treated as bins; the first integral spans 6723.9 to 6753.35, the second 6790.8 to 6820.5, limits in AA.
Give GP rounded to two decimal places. 0.50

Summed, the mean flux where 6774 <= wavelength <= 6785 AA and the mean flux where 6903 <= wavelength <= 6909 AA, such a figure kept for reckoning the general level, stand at 21.7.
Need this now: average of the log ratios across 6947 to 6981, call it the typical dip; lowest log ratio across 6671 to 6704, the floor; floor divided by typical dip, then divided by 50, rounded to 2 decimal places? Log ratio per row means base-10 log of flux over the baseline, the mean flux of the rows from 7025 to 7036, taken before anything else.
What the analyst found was -0.10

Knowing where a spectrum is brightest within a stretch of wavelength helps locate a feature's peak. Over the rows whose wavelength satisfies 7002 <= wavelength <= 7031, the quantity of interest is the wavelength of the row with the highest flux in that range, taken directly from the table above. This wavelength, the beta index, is 7010.83 AA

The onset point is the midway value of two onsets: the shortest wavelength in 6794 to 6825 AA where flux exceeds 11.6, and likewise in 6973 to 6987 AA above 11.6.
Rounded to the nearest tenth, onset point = 6889.8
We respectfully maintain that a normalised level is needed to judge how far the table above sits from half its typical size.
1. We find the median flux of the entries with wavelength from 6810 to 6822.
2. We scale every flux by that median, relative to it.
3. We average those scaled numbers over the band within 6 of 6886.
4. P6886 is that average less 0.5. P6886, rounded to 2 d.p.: 0.51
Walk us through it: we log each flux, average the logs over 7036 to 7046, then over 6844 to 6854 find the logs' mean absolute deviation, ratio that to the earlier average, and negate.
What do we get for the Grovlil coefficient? -0.011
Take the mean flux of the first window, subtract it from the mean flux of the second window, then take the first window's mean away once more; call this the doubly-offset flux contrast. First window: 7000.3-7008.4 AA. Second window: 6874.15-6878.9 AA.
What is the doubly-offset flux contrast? -10.9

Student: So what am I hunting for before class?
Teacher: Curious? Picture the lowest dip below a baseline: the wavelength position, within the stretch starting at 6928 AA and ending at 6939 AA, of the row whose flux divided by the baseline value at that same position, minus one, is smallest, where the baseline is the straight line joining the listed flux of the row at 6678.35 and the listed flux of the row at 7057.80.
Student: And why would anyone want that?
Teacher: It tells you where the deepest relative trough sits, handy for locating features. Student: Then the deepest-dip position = 6928.98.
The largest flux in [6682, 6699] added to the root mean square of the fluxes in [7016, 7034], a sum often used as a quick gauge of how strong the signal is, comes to 22.7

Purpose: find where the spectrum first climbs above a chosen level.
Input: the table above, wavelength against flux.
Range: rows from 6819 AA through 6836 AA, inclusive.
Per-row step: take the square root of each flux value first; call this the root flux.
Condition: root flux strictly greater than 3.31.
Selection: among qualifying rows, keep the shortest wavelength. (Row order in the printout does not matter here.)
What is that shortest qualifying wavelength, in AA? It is 6819.76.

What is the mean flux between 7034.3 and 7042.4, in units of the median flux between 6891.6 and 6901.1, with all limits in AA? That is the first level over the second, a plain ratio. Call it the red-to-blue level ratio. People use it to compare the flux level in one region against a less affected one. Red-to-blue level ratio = 0.97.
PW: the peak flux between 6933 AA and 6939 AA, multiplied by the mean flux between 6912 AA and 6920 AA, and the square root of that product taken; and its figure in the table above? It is 11.5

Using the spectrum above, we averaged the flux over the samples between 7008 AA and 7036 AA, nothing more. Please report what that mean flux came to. 11.3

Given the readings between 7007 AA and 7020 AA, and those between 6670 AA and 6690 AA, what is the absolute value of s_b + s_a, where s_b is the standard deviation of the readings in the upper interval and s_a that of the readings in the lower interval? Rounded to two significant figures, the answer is 1.3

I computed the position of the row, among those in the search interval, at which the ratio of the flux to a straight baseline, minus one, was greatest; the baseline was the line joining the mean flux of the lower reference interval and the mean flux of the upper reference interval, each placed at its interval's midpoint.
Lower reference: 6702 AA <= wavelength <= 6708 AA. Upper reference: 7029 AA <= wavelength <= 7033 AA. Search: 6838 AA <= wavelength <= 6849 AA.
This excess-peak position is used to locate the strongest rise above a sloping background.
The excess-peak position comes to 6848.09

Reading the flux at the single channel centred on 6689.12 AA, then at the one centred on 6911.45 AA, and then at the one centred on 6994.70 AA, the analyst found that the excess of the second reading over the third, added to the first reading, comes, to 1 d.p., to 11.0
